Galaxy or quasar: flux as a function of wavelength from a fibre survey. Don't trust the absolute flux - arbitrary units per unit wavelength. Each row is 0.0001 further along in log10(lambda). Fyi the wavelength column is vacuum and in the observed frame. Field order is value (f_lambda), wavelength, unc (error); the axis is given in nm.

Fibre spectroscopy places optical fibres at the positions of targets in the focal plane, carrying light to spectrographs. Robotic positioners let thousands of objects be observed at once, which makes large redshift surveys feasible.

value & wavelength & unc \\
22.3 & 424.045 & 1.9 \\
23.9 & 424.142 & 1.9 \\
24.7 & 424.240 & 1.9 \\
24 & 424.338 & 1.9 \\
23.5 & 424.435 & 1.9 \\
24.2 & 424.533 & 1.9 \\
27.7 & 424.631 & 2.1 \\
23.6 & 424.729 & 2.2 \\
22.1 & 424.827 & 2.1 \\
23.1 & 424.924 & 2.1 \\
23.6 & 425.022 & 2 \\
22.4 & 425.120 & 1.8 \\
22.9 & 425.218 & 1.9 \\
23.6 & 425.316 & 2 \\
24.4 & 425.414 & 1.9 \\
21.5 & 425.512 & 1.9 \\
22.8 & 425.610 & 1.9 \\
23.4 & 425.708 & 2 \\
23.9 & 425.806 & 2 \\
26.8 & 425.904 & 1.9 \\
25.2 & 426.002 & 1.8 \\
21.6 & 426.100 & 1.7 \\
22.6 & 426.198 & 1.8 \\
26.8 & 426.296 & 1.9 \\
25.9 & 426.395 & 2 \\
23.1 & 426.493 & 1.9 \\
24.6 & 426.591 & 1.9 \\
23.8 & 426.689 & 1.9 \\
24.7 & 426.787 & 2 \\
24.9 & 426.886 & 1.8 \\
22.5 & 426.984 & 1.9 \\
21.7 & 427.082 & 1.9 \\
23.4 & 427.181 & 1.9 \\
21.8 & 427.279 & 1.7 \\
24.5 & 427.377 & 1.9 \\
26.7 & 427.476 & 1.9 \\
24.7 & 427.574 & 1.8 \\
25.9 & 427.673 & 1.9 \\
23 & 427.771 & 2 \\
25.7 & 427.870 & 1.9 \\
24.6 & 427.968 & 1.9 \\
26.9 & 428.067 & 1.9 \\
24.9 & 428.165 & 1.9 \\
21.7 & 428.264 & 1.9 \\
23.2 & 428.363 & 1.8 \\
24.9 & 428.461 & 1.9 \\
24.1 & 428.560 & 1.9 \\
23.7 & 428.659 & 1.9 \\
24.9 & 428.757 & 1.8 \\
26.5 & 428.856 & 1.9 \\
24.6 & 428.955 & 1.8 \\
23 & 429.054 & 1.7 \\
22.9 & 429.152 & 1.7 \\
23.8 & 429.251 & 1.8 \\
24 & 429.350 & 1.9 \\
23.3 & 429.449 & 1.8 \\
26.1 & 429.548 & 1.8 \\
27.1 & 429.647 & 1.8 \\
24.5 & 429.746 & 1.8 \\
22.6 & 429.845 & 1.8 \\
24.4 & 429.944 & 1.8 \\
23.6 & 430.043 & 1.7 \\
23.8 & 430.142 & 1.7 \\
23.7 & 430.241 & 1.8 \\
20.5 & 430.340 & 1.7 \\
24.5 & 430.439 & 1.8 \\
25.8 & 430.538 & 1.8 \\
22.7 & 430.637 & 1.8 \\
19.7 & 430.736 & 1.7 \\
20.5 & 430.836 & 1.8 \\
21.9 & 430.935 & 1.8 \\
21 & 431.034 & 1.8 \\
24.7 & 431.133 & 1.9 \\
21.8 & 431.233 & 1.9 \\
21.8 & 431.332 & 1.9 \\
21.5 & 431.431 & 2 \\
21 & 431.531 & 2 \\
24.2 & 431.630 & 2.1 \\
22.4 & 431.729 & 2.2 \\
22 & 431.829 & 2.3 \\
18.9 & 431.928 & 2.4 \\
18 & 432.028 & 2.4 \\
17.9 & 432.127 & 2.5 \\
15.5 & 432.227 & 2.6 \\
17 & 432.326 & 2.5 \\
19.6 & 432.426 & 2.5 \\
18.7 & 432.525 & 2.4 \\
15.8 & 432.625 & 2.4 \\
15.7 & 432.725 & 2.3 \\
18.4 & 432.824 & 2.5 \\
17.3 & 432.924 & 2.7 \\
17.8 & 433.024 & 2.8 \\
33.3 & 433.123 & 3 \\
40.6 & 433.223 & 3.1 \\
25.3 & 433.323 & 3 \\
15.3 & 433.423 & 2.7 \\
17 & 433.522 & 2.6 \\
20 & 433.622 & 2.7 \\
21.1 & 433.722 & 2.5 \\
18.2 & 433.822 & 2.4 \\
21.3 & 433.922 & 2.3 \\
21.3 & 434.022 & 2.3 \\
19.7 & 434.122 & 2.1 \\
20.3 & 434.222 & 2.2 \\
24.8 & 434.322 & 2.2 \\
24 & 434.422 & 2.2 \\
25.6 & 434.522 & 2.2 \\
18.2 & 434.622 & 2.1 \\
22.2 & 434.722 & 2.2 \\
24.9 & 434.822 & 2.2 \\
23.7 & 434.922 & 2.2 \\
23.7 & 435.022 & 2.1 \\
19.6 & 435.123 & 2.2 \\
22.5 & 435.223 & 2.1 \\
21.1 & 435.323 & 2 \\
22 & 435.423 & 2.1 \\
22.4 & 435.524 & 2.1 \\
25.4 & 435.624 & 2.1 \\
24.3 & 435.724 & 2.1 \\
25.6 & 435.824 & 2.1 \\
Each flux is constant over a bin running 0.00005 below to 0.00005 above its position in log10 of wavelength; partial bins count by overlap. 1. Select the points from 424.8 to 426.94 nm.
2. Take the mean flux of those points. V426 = 23.8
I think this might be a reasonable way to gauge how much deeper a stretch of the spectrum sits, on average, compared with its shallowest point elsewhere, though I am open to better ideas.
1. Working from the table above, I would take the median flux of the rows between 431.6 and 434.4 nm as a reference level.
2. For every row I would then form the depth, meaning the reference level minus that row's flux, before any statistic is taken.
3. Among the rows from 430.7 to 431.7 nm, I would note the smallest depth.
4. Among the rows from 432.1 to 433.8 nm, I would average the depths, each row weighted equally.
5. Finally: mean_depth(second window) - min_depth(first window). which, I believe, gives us 4.33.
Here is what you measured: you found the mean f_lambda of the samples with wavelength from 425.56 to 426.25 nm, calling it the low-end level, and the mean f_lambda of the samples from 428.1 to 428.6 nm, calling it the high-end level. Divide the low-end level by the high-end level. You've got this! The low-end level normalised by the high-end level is 1.00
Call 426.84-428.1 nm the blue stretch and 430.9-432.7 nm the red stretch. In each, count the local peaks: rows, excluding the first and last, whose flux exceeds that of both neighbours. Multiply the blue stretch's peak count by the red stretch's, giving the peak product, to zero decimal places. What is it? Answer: 12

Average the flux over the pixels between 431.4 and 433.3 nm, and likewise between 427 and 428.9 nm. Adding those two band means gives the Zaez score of 45.2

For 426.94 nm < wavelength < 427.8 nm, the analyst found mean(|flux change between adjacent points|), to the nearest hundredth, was 1.89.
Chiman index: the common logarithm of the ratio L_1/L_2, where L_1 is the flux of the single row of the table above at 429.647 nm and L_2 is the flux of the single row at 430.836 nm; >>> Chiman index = 0.121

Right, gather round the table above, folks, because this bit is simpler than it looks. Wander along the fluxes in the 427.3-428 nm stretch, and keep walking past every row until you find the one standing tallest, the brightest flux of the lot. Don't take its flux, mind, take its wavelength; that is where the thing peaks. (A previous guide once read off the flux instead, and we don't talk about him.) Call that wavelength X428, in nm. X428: 427.476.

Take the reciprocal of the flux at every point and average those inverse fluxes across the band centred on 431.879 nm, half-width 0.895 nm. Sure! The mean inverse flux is 0.051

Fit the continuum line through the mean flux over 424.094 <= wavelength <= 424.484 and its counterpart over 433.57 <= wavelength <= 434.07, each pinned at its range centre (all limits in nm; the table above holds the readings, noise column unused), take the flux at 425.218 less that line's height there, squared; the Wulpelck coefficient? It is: 1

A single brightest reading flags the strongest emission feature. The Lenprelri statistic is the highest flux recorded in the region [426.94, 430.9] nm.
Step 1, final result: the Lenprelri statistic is 27.1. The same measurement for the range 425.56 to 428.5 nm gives 26.9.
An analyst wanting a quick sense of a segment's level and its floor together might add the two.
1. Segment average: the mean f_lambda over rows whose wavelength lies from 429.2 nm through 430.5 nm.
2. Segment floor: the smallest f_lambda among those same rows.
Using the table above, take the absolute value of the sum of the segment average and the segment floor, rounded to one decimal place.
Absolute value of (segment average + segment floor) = 44.5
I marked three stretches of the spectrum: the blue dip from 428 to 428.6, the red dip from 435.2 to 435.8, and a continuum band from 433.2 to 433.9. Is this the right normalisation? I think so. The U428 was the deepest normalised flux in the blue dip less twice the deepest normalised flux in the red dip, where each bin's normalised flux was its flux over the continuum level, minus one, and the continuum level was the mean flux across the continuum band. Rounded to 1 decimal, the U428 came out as 0.1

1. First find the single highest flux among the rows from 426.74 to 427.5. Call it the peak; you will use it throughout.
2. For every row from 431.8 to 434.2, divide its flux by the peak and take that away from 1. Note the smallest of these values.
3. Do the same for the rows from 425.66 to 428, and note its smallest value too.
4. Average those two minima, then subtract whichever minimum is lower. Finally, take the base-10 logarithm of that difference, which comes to -0.588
